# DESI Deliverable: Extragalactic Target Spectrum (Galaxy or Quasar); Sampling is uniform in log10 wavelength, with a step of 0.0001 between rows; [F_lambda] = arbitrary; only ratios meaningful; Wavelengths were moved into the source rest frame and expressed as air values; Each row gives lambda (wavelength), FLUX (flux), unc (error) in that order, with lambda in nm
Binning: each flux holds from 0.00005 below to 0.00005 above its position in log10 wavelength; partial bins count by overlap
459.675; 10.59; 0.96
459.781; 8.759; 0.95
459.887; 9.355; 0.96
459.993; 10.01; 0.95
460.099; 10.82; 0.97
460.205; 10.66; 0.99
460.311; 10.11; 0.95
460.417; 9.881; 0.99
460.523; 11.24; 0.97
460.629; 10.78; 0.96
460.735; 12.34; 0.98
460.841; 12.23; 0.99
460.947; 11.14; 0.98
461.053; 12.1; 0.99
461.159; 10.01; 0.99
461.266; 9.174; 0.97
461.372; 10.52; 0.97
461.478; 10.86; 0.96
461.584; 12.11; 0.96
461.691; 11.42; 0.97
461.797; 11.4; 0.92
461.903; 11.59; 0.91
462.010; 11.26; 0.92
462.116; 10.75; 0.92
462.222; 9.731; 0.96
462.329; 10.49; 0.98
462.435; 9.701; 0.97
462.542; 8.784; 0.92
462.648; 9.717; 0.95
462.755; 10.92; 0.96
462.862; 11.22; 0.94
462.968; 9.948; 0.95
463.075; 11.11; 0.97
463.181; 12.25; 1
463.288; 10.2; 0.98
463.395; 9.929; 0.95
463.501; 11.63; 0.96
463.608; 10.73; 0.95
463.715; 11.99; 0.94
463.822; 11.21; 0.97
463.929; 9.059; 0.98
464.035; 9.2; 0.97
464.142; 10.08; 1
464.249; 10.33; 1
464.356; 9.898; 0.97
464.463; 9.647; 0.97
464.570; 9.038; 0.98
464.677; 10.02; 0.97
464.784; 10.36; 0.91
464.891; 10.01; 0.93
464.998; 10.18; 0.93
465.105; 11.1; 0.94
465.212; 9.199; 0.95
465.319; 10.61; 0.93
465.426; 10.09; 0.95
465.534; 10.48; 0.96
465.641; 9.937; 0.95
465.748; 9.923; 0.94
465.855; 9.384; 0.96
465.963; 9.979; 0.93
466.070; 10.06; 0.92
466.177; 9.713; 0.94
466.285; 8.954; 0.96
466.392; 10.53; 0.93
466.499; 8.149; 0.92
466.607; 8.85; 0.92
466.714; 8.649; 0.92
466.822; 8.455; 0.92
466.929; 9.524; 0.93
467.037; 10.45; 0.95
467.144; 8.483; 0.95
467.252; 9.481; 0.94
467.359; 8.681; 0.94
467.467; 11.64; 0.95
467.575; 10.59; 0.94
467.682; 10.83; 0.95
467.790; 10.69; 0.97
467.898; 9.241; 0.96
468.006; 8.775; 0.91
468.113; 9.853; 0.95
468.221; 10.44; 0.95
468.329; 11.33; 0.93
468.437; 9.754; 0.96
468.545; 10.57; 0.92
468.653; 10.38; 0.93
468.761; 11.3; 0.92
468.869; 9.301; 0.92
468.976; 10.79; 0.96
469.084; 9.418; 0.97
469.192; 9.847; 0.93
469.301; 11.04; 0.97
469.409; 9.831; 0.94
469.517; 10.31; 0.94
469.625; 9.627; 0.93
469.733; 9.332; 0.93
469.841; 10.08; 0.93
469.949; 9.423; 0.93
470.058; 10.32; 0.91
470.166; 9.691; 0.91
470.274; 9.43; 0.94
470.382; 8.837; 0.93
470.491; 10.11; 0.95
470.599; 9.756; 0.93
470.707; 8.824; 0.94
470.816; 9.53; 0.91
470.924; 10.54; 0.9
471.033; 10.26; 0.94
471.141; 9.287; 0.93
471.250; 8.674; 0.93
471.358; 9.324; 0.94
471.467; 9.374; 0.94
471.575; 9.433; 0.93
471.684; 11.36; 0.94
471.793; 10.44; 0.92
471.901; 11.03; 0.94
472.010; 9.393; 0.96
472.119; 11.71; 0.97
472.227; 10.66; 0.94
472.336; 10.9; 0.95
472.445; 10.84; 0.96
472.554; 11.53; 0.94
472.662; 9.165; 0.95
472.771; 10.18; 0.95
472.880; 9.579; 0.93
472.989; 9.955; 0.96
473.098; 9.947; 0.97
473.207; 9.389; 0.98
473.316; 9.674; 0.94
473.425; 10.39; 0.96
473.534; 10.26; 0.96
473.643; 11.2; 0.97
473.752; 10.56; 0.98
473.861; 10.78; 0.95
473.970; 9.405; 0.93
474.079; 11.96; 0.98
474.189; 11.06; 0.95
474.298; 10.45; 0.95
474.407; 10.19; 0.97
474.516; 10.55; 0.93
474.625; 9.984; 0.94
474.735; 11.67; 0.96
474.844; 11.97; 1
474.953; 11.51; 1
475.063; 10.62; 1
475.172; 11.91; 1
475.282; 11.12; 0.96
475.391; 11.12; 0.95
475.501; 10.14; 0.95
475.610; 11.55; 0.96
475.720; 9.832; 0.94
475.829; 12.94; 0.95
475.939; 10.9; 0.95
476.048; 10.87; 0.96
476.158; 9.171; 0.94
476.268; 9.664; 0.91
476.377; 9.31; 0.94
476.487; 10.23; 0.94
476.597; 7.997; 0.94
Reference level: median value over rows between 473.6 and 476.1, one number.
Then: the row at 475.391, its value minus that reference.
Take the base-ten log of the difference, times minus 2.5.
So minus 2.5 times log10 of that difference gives 1.6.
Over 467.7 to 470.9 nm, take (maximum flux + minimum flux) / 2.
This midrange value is 10.1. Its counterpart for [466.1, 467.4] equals 9.3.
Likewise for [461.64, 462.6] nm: 10.2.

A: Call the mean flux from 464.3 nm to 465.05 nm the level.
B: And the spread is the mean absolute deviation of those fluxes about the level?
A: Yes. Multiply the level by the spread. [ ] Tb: 3.0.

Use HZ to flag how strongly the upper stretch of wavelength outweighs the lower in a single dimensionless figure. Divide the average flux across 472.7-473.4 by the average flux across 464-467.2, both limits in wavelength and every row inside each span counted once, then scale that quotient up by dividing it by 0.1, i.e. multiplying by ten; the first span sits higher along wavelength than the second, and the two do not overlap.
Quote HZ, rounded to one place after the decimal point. 10.1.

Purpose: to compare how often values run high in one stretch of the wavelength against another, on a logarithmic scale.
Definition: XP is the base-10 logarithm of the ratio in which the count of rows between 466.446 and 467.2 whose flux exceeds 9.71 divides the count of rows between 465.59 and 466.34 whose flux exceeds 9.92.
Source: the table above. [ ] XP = 0.6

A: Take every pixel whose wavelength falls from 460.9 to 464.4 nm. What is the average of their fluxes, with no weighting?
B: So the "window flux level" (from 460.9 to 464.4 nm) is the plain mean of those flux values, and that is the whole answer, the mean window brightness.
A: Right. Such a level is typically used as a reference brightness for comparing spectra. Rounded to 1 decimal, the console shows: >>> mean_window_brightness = 10.6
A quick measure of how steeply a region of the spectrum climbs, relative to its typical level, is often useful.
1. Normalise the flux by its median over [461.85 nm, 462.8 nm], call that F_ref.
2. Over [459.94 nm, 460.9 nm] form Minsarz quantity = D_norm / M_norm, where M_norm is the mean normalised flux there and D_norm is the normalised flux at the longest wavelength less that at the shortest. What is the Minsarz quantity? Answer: 0.20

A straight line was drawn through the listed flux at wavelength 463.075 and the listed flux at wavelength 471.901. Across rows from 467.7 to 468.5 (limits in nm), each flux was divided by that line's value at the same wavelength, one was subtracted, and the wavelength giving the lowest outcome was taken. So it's 468.006 nm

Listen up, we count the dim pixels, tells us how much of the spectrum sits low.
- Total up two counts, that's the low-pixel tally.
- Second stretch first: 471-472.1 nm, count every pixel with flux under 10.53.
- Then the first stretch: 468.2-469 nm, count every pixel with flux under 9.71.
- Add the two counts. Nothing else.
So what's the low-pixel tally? 9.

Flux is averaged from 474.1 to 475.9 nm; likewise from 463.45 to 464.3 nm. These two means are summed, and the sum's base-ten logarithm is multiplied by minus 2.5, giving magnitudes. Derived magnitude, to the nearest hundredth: -3.33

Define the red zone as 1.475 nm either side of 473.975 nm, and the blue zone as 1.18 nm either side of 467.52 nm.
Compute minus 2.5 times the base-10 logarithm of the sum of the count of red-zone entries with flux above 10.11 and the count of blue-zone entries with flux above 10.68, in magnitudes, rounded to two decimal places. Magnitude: -3.40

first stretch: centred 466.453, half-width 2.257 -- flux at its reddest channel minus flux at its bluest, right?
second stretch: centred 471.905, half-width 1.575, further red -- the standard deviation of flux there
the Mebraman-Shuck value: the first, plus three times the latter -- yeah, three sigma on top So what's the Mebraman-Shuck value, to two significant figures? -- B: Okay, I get 2.5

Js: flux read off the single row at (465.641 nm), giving 9.937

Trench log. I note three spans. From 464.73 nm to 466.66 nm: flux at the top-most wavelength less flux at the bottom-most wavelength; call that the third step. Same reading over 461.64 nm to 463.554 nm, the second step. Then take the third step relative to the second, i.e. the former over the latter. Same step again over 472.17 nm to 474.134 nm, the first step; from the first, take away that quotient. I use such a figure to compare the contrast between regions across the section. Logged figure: 8.5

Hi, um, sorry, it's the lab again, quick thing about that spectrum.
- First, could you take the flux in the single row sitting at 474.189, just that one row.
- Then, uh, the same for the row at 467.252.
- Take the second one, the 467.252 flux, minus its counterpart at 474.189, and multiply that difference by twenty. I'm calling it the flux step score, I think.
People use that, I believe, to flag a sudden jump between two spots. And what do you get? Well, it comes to -32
